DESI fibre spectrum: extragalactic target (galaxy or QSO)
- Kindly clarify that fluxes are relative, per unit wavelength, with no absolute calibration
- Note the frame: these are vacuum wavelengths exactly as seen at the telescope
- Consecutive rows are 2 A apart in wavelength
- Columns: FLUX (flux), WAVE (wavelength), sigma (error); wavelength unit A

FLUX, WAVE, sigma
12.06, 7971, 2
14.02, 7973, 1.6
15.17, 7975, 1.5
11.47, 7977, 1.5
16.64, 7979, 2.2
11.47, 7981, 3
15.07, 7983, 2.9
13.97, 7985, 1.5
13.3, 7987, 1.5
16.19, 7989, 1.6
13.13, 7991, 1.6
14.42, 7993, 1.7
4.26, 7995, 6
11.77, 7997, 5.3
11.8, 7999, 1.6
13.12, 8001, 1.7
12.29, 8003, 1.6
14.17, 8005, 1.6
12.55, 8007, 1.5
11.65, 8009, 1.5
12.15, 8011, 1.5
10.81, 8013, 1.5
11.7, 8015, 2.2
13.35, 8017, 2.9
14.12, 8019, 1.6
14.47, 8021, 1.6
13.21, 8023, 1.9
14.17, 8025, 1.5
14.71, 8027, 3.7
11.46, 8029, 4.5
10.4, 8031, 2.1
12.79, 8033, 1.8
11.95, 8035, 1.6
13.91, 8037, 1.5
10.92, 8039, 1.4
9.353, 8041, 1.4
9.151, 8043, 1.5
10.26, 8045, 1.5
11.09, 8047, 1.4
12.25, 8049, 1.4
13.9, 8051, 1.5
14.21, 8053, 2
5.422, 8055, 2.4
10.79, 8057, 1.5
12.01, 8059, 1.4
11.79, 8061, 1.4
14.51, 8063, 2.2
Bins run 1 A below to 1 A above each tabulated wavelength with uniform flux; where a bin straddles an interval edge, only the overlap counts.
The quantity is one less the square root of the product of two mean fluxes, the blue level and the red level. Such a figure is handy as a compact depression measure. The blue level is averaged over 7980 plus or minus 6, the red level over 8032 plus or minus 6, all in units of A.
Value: -12.2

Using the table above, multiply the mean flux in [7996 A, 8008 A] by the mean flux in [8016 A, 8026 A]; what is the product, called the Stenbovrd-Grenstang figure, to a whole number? 175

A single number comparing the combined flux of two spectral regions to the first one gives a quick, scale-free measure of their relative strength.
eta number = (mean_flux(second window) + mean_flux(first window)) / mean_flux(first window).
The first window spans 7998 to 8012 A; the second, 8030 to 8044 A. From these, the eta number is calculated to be 1.89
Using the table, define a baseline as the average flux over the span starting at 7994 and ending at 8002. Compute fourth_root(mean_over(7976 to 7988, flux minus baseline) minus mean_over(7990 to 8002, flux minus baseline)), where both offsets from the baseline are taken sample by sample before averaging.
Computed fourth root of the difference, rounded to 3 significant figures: 1.22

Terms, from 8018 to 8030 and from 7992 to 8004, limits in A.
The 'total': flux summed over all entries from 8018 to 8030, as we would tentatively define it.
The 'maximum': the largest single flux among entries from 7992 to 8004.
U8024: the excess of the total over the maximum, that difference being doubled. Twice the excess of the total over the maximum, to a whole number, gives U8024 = 135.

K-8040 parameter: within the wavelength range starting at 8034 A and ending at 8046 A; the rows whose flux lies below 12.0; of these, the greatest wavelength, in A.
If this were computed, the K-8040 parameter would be 8045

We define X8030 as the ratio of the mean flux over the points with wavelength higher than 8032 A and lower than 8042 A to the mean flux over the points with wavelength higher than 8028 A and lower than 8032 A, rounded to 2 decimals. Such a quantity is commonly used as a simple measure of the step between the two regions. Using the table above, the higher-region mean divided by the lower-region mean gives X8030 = 1.08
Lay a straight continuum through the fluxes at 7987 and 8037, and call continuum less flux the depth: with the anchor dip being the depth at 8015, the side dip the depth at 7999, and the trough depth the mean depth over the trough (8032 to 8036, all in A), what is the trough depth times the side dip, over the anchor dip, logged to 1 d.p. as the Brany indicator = 1.3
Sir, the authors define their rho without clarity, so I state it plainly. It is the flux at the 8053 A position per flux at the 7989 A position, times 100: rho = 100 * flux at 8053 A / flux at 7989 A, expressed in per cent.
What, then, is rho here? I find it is 88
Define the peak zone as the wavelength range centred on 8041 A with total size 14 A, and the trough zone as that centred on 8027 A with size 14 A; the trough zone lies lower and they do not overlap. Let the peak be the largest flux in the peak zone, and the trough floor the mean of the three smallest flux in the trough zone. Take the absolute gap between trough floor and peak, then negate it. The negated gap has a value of -2.4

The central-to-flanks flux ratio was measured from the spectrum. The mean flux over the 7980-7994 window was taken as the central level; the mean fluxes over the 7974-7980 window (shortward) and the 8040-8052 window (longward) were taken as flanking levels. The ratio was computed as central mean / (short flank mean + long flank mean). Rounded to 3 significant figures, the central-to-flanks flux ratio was 0.548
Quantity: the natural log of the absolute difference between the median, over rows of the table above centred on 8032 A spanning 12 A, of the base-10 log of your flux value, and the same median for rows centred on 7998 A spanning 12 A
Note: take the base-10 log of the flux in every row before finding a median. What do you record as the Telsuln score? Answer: -4.5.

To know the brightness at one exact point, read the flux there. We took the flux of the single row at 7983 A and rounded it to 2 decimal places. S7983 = 15.07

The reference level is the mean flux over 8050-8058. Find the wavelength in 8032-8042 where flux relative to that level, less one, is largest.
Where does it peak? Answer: 8037 A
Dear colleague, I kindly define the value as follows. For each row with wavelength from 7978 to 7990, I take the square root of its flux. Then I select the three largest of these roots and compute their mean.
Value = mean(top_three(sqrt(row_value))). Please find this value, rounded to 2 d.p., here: 3.99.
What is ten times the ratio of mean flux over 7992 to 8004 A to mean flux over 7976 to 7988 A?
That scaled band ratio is 8.3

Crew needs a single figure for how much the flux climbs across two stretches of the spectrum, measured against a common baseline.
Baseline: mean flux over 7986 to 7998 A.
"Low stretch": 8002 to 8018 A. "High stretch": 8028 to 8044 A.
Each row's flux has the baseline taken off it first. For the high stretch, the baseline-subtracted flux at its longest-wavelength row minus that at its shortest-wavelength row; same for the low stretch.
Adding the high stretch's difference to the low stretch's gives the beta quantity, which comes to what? -1.2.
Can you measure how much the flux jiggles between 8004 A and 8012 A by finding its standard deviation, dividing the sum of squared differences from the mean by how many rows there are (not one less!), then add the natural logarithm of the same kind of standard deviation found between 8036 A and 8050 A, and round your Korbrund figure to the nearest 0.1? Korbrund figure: 1.4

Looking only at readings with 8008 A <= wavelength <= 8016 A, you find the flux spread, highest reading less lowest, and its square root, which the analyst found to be 1.2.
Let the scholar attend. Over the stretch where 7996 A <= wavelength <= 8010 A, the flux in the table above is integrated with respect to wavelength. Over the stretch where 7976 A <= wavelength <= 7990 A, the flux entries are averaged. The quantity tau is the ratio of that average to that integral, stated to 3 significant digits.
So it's 0.0802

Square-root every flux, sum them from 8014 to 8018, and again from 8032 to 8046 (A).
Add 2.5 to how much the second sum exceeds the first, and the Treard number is 19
